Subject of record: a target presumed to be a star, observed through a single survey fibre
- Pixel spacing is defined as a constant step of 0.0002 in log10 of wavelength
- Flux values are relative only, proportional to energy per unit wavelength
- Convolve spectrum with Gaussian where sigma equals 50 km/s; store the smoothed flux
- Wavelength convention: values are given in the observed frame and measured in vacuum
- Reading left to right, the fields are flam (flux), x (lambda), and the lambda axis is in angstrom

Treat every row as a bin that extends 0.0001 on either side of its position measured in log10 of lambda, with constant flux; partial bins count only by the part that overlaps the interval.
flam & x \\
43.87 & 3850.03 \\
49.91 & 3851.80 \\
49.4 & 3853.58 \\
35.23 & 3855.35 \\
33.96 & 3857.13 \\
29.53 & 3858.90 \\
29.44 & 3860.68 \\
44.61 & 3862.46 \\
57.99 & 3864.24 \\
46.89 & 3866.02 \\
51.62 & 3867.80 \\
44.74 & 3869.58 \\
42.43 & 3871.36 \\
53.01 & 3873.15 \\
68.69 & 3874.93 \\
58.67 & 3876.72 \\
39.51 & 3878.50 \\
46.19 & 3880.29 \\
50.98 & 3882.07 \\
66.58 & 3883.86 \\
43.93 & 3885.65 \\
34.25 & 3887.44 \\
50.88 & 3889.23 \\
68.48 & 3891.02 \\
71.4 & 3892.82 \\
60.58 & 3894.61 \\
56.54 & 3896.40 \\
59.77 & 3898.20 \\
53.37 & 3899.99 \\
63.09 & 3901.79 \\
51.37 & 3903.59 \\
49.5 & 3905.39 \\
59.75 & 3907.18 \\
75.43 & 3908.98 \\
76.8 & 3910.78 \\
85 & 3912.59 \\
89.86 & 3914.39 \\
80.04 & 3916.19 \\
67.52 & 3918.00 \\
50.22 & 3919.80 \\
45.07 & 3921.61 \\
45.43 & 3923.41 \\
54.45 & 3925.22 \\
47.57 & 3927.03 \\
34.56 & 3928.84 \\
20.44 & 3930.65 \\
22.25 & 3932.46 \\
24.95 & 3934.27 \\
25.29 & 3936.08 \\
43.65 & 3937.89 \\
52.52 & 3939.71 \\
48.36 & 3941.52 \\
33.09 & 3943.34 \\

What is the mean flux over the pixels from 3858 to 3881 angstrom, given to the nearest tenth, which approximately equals 47.2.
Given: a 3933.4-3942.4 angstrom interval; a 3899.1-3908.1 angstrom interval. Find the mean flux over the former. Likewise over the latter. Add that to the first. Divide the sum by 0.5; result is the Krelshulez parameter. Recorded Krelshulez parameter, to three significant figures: 189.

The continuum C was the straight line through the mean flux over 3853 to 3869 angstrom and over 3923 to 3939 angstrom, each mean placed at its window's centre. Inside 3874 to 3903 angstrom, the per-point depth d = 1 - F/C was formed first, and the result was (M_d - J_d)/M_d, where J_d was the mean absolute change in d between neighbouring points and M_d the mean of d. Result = 1.65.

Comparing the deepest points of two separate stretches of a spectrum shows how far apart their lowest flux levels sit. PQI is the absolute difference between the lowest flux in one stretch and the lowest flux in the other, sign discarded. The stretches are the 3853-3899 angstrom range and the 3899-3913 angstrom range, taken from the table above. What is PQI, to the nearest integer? 20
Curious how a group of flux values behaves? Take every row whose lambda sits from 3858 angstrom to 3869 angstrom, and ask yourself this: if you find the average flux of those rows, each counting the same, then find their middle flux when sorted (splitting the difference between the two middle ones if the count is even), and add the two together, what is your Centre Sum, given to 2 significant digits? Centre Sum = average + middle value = 89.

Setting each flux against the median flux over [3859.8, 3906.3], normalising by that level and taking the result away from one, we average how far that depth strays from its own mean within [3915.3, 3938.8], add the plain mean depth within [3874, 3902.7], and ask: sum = 0.181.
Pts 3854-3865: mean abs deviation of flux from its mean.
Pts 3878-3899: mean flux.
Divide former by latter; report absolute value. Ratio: 0.16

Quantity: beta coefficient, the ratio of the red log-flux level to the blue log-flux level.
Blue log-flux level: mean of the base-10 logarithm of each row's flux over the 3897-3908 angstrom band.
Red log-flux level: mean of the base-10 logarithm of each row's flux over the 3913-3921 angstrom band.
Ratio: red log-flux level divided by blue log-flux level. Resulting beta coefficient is 1.06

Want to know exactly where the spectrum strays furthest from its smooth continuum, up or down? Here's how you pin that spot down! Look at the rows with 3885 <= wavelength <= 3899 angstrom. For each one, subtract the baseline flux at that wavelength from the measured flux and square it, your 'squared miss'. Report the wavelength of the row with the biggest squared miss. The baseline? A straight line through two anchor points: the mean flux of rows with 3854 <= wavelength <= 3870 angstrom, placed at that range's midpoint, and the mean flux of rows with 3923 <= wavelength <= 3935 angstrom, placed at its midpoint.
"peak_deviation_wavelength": 3892.82 angstrom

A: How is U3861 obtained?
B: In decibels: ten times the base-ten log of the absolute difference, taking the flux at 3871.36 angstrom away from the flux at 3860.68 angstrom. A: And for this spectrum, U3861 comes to 11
